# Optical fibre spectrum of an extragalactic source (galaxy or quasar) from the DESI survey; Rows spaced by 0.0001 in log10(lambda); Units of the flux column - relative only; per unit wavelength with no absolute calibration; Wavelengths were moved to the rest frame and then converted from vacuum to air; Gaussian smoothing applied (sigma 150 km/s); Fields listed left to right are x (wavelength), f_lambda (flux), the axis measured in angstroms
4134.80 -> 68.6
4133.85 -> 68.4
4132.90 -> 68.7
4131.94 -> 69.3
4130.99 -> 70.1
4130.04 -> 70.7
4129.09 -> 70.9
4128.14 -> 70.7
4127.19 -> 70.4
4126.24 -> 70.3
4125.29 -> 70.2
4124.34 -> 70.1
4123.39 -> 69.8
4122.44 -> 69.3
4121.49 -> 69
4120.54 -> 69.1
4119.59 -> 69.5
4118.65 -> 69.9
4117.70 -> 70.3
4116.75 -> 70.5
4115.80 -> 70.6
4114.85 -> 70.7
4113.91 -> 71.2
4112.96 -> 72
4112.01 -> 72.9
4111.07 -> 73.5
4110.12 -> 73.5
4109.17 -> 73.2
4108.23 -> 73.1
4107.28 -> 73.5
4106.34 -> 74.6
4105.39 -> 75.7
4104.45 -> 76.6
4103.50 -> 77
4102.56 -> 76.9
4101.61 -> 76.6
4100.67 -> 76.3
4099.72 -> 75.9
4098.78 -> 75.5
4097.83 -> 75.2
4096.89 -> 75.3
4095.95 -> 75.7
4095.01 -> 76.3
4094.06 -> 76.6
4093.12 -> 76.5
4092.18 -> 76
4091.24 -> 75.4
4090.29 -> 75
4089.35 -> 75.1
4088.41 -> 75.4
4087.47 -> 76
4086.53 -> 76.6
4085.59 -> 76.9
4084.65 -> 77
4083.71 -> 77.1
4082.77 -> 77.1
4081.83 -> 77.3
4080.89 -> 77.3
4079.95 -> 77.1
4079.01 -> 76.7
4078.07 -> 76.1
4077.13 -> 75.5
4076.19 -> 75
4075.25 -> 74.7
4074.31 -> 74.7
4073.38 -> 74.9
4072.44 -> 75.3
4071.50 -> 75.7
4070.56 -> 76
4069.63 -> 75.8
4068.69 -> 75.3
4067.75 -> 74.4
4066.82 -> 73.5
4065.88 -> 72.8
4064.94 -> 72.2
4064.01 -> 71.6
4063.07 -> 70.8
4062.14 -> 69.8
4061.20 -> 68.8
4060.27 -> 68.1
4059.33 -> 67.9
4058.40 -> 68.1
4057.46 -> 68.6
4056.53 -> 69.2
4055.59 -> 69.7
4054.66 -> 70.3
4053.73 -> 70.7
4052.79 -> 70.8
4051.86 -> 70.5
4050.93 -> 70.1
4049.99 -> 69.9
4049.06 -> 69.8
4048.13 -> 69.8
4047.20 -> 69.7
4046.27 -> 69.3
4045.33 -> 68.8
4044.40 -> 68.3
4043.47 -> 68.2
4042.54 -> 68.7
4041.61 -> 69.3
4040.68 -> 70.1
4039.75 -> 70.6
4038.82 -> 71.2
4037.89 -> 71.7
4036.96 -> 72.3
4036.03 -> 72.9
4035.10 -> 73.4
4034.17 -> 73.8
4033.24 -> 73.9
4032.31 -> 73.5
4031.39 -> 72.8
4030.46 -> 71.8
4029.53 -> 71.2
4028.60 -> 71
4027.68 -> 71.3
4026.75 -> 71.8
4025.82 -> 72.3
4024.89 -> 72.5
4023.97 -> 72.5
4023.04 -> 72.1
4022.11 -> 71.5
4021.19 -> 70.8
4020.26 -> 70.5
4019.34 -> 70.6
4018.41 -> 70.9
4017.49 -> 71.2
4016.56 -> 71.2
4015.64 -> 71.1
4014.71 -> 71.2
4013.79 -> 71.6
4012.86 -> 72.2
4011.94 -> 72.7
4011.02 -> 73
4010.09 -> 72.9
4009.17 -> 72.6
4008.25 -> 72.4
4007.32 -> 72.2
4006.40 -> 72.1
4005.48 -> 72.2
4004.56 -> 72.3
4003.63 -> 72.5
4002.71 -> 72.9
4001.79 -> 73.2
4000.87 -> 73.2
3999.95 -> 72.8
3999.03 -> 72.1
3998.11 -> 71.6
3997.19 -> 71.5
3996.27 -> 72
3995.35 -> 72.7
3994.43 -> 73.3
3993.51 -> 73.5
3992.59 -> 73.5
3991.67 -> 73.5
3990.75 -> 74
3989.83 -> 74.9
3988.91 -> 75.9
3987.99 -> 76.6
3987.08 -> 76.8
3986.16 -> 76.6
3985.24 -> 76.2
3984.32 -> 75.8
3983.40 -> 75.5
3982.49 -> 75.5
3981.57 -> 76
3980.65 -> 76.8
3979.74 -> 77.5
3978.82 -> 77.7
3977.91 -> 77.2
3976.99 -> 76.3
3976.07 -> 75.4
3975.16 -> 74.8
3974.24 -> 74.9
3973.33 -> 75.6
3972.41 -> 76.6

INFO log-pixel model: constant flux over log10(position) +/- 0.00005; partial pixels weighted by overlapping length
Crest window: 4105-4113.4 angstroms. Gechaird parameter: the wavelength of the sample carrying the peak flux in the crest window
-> 4105.39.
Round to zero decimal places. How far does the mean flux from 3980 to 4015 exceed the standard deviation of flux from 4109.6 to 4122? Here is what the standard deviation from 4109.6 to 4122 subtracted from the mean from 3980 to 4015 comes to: 72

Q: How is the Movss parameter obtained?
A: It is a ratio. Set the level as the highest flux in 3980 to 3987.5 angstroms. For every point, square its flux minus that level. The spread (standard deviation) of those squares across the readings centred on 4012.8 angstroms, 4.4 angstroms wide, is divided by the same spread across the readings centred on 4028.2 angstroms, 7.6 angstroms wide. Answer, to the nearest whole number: 1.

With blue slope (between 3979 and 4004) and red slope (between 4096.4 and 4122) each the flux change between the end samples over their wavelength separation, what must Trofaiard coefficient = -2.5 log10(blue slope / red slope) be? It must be 0.22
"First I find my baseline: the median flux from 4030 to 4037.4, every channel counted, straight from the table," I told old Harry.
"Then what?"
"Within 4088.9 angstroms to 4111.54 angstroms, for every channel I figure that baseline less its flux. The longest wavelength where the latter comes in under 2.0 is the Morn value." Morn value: 4111.07 angstroms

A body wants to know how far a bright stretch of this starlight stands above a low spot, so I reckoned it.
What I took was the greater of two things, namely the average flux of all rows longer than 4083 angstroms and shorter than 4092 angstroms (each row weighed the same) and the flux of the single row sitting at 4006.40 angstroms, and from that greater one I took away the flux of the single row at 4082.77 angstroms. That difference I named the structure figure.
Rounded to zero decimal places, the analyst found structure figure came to -1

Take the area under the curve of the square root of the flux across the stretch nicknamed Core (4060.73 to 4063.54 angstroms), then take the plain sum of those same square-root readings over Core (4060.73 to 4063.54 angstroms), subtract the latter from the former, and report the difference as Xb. -1.6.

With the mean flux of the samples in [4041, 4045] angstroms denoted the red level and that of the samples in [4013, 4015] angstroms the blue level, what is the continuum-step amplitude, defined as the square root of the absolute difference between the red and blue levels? 1.7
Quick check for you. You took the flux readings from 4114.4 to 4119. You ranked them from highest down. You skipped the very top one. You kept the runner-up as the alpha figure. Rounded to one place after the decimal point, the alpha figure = 70.6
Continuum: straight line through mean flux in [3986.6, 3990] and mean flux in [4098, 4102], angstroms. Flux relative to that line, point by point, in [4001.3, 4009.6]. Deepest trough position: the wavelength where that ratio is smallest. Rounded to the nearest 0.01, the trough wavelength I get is 4006.40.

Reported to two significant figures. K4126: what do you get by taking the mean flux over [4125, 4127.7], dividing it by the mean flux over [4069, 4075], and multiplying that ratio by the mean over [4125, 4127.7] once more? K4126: 66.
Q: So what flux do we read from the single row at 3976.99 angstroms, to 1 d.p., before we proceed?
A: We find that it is 76.3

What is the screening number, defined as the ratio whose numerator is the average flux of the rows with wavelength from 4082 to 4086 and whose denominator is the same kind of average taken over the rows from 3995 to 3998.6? 1.071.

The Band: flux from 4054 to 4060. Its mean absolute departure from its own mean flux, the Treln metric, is 0.77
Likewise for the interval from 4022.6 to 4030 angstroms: 0.51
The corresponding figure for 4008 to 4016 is 0.59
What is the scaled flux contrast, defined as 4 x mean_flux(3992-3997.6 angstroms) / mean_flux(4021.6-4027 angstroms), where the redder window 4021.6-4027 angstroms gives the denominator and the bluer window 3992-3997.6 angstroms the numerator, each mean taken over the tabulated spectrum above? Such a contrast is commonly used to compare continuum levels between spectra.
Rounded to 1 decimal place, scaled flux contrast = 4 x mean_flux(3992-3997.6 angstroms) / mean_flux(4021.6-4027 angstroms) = 4.0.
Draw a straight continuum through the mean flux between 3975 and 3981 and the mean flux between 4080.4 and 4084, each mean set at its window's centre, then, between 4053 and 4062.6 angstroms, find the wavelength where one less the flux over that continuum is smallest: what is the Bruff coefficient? 4053.73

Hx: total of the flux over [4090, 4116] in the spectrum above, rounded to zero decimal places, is 2091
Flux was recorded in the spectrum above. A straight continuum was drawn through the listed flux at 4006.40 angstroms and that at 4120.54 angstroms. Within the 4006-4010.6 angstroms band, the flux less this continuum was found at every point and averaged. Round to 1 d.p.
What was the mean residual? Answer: 0.4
